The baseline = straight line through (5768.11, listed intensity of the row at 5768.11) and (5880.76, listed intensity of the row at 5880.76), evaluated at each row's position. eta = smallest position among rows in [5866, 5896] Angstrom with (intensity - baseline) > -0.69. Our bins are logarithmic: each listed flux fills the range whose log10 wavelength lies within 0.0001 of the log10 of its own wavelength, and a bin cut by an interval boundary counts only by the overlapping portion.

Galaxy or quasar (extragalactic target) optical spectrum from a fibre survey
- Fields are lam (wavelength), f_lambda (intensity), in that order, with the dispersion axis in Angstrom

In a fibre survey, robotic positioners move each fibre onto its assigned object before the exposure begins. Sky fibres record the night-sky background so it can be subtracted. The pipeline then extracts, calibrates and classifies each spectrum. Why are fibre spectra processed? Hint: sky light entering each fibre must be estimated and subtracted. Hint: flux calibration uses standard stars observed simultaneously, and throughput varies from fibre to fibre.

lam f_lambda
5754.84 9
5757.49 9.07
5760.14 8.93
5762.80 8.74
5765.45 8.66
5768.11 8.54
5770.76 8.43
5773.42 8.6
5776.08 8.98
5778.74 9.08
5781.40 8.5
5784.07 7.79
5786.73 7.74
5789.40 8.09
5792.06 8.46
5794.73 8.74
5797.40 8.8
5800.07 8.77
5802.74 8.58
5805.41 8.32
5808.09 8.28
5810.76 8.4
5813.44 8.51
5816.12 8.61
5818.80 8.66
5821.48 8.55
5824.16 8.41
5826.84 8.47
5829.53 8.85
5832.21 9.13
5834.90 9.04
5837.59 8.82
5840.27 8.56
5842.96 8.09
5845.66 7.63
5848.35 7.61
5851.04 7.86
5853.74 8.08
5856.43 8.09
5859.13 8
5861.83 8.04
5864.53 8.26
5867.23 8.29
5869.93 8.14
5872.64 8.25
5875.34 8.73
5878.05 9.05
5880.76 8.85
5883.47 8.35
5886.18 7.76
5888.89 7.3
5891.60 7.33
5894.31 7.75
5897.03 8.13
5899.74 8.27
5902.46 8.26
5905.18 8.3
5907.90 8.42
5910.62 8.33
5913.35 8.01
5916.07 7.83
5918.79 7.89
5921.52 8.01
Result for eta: 5867.23 Angstrom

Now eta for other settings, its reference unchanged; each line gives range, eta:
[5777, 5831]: 5778.74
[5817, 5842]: 5818.80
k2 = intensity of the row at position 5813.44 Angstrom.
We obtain 8.51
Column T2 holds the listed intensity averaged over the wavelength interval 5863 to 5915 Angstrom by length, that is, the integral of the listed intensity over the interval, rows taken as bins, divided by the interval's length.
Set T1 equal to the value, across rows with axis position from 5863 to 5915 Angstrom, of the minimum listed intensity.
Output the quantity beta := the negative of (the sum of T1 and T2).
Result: -15.5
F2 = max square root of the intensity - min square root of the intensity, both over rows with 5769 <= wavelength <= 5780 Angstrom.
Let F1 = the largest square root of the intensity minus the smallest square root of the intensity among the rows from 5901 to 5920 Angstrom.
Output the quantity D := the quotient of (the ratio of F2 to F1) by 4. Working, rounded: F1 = 0.104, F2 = 0.110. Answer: 0.27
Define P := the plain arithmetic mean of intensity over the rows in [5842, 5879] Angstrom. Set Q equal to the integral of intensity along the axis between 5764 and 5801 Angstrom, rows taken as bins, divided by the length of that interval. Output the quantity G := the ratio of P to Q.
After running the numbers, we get 0.96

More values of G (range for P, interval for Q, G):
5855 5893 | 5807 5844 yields 0.95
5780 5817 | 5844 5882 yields 1.02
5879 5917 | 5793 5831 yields 0.94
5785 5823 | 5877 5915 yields 1.04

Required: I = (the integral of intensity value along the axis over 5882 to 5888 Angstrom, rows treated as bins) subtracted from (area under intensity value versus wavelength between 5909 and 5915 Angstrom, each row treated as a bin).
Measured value 0.9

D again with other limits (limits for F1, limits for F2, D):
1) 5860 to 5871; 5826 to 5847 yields 1.48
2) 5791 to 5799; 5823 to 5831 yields 0.32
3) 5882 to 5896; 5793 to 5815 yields 0.12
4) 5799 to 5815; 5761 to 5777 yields 0.28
